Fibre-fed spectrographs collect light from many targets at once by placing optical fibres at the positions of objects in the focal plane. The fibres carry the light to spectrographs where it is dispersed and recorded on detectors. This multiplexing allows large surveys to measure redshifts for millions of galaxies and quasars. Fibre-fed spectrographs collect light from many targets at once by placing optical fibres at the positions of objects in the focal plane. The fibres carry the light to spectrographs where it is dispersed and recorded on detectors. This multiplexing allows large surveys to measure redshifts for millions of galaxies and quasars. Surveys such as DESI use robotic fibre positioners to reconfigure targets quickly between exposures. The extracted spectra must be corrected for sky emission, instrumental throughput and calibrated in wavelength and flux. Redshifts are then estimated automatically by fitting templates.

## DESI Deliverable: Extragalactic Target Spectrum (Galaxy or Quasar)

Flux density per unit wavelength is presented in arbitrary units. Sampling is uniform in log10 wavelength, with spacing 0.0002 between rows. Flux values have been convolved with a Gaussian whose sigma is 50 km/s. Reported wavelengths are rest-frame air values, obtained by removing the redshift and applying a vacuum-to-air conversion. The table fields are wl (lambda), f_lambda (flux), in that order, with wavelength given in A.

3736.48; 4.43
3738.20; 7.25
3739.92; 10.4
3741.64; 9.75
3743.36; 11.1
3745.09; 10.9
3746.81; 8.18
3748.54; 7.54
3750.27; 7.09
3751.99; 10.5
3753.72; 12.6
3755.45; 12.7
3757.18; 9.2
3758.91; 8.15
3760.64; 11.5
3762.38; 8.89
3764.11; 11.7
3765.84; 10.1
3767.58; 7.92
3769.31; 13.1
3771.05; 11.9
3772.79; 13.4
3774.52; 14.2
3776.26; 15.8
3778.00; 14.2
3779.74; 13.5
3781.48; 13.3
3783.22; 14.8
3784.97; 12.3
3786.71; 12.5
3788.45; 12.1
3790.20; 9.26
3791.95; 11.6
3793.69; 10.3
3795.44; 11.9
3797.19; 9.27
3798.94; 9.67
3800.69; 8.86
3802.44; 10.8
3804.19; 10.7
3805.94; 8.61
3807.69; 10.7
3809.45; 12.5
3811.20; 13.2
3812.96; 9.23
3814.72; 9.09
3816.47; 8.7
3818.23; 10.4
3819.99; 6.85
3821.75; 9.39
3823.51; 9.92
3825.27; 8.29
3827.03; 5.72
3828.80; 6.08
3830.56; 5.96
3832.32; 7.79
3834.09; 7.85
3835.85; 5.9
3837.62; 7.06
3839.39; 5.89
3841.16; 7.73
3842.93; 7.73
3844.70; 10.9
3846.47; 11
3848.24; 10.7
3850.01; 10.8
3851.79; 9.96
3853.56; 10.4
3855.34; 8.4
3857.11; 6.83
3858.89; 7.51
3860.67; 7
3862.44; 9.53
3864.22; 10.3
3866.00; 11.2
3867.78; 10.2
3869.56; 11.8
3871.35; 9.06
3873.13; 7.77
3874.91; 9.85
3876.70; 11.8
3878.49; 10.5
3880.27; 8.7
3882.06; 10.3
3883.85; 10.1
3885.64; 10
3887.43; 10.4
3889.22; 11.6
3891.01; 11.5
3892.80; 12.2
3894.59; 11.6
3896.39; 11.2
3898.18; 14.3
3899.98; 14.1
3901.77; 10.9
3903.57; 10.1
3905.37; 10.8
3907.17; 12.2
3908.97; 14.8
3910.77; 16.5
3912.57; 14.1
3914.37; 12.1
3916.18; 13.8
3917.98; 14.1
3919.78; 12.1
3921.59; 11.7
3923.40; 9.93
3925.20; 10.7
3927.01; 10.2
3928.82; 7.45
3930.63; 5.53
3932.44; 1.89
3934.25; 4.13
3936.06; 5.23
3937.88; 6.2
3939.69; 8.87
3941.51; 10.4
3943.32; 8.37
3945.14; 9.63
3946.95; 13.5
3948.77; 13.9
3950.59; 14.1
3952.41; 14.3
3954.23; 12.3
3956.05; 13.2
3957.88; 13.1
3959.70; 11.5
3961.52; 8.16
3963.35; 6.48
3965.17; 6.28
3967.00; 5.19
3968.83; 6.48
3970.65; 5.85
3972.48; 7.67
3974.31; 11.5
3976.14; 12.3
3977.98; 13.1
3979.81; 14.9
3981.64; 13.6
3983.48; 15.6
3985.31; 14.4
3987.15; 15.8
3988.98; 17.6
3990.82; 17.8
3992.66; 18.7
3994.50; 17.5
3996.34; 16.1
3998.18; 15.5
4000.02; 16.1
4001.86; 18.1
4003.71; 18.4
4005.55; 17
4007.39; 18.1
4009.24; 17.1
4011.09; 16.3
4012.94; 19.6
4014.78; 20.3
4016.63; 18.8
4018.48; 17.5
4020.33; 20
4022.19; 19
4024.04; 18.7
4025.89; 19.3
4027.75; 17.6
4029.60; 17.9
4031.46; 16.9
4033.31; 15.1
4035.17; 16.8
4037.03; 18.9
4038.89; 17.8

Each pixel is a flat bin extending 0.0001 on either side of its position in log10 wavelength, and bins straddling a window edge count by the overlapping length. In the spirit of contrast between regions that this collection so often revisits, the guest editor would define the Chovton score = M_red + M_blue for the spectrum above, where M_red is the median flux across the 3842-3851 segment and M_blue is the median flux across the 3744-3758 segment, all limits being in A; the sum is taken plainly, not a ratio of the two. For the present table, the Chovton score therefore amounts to 21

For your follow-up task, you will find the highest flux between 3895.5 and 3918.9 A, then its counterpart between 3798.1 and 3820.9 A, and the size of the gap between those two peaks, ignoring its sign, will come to 3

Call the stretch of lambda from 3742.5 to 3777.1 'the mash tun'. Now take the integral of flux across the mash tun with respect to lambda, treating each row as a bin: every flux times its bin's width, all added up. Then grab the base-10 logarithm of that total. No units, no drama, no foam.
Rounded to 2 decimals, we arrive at 2.57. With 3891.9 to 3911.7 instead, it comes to 2.40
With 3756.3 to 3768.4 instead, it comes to 2.07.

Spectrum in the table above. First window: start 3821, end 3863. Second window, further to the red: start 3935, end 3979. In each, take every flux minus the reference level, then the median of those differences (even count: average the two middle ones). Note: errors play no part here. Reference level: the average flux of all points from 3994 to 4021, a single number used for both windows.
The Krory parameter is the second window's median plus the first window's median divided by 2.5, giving -12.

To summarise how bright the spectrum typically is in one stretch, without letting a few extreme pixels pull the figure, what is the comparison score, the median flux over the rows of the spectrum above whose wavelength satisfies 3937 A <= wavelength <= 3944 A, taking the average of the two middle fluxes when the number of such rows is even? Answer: 8.6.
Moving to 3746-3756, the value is 9.3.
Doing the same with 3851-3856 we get 10.0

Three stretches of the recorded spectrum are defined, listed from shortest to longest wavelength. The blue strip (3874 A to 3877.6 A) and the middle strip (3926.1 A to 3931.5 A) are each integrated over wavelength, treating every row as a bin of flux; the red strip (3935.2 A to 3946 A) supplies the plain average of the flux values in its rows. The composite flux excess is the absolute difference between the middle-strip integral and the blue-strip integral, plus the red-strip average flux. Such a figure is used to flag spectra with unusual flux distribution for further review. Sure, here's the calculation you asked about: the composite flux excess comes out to 11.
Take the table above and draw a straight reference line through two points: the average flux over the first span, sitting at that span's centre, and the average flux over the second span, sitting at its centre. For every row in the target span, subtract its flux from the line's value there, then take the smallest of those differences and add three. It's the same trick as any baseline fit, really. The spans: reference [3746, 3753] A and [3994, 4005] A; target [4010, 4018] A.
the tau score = 0.2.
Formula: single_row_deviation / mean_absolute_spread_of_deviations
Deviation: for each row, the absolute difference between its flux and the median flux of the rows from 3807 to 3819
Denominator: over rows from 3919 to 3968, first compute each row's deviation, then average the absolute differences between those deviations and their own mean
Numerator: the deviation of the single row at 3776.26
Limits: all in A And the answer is 3.4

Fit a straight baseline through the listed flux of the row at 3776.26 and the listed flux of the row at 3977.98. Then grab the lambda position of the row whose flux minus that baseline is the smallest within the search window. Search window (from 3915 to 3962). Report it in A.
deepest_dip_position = 3932.44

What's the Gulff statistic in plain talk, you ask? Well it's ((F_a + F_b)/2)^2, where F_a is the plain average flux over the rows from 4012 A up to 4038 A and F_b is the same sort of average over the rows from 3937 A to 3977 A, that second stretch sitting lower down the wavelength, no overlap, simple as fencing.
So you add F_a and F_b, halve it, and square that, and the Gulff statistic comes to 200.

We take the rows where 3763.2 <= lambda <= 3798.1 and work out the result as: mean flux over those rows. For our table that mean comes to 12.2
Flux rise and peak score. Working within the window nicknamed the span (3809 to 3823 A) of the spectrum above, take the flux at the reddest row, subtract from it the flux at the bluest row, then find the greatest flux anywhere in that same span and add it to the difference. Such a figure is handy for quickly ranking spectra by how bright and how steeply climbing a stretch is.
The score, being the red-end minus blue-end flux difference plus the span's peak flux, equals 10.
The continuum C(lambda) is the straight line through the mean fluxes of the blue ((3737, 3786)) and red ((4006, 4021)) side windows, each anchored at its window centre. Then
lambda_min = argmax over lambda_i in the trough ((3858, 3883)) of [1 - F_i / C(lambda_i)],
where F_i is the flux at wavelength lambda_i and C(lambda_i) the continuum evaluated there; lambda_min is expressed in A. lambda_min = 3860.67 A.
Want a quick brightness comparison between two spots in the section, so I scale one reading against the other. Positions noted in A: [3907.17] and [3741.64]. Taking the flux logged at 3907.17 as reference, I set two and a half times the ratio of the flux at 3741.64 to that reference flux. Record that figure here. 2.0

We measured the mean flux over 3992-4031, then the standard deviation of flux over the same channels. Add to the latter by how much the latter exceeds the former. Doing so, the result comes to -15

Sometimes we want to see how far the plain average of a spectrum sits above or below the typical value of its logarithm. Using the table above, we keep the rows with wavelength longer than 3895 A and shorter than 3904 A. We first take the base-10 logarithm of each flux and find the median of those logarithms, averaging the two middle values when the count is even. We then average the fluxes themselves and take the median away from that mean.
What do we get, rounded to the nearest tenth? 11.1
